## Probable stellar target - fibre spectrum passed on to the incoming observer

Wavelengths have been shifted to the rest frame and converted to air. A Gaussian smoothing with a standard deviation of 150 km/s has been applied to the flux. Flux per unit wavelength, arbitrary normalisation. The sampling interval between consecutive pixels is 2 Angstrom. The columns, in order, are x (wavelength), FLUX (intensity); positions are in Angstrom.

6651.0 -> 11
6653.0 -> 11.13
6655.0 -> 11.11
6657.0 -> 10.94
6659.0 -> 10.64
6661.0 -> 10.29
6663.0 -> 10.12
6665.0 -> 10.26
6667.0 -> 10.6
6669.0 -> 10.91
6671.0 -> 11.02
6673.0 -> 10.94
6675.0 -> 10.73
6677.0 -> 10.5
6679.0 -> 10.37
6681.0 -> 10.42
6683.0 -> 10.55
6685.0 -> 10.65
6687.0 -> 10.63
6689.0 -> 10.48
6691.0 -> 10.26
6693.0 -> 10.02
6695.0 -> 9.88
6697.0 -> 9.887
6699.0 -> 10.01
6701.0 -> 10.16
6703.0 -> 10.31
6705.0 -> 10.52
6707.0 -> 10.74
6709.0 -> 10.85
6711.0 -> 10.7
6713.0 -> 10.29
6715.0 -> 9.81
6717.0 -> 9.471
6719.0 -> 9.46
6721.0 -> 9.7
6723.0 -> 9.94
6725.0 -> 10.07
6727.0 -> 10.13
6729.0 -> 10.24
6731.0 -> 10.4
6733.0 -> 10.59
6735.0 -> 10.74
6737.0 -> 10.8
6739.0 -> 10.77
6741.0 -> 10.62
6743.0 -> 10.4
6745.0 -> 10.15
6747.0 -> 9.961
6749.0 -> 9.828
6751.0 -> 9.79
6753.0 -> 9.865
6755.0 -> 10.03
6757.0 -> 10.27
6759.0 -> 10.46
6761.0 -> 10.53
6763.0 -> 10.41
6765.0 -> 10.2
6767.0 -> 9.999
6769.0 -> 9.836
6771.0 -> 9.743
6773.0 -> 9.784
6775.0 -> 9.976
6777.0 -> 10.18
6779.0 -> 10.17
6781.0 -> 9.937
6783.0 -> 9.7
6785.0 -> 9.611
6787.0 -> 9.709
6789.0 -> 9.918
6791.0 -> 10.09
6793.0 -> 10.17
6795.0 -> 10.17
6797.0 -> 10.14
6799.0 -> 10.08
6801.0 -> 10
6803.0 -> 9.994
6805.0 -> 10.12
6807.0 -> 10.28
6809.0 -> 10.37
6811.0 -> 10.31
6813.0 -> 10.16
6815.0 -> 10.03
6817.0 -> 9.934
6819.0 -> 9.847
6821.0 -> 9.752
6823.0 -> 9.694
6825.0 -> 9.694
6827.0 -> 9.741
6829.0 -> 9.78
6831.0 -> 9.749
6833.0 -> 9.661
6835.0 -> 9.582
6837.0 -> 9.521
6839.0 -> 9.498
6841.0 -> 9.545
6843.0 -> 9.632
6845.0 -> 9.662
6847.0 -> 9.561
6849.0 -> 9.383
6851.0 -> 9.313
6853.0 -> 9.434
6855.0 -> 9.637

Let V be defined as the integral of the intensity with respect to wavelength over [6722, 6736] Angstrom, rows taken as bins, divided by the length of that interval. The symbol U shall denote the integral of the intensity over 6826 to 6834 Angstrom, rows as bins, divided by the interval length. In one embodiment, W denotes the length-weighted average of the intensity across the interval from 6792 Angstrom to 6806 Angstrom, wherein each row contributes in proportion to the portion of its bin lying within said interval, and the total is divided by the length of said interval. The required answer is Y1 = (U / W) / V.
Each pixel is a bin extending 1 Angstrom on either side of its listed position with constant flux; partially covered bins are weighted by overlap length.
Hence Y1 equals 0.094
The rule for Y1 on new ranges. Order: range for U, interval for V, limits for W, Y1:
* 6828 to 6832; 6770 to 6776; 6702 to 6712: 0.093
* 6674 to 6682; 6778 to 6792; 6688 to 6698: 0.105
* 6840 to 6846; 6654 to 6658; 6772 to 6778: 0.087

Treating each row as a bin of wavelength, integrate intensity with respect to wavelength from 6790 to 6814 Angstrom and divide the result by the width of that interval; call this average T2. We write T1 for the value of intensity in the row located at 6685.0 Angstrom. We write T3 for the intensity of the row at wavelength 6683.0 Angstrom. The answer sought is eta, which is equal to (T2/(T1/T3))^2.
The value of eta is 101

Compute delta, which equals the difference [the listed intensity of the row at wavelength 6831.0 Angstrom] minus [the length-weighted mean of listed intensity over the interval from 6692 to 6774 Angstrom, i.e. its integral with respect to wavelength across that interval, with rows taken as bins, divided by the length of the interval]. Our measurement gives -0.43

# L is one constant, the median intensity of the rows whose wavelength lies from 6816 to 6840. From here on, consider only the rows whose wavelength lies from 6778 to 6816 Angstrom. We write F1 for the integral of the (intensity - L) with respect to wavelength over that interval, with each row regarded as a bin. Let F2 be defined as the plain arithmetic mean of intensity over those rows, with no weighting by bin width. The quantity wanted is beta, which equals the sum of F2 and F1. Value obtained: 23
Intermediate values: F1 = 13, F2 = 10.1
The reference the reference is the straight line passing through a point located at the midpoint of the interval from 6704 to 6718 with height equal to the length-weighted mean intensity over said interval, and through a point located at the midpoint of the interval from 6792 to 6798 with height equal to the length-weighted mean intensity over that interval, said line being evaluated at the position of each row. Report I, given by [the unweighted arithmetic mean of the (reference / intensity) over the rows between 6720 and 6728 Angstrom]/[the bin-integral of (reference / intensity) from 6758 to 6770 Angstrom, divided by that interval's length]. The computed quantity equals 1.04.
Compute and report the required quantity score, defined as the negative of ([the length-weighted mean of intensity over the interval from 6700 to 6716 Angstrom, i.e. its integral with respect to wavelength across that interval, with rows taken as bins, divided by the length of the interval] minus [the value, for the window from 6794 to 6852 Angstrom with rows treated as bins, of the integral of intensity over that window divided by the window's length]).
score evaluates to -0.59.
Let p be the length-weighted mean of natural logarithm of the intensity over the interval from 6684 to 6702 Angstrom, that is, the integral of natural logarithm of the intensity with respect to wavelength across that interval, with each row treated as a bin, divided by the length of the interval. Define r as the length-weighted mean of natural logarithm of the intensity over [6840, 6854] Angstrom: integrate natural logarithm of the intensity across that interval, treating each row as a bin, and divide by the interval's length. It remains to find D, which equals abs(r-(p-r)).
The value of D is 2.18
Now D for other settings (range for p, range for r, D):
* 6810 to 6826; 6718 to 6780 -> 2.34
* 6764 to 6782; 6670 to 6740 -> 2.37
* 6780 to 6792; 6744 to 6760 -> 2.33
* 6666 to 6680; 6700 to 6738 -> 2.28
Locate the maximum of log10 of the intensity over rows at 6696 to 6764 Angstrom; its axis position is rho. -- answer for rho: 6709.0 Angstrom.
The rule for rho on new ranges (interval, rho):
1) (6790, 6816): 6809.0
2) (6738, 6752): 6739.0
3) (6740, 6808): 6741.0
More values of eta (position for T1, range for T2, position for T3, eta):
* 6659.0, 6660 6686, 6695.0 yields 96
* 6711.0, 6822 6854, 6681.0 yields 87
